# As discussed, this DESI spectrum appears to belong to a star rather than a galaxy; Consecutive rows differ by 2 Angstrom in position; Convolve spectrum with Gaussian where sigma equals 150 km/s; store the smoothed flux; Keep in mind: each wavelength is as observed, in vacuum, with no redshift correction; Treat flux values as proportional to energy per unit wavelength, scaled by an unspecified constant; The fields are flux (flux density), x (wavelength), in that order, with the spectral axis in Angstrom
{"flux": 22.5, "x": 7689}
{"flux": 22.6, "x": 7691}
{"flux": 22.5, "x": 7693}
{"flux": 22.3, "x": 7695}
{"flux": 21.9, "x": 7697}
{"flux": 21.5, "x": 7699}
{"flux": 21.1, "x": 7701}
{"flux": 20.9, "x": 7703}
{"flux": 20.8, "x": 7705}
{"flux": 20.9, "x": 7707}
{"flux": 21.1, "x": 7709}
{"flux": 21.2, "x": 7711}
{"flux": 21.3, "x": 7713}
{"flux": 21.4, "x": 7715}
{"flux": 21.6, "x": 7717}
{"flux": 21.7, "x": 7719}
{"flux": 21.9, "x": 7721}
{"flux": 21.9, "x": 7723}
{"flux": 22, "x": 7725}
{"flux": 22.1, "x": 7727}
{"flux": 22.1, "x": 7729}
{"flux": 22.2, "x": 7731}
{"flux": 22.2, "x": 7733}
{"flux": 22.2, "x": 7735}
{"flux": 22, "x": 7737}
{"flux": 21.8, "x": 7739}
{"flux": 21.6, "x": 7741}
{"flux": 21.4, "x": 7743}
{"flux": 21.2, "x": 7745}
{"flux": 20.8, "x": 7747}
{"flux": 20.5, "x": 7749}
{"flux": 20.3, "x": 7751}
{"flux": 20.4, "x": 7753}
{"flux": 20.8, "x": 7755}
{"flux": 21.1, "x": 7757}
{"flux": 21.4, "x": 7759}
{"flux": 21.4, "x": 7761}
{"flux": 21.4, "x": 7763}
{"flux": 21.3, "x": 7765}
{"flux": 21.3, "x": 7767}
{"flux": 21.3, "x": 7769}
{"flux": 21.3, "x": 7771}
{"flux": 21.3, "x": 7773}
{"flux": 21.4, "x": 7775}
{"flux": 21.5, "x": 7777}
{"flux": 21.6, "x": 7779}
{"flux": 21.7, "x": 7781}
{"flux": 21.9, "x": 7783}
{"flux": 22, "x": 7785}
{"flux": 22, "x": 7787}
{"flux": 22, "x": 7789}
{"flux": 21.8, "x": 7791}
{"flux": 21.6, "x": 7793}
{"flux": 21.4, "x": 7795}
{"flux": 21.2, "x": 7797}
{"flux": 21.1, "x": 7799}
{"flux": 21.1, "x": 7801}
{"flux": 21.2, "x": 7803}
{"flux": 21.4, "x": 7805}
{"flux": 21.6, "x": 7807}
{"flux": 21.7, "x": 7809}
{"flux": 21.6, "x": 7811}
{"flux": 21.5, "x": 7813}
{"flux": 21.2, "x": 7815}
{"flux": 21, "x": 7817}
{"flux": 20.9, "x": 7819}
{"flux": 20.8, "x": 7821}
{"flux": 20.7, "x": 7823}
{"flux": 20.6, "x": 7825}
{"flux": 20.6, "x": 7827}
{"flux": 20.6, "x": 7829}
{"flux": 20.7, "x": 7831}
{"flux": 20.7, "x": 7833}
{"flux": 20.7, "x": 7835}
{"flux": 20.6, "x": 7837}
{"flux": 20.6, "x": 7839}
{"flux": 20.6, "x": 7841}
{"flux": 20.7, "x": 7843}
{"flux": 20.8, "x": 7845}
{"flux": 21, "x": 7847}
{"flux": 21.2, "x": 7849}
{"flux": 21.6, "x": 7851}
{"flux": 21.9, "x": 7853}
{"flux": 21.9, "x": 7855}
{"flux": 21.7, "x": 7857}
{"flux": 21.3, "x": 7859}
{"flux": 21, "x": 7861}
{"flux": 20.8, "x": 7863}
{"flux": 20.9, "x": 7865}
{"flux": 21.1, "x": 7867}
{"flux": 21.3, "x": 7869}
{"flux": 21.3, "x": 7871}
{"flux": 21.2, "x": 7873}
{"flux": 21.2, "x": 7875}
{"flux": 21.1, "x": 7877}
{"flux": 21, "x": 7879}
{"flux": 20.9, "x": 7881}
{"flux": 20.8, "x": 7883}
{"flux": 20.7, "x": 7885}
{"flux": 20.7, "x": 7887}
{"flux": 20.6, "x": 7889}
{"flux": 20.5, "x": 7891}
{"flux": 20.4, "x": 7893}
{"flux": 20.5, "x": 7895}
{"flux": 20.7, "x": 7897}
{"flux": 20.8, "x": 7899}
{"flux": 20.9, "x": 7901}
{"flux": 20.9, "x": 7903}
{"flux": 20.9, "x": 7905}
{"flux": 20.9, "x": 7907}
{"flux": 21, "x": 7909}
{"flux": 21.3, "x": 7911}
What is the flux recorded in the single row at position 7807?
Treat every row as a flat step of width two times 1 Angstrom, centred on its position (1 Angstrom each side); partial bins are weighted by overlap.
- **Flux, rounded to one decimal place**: 21.6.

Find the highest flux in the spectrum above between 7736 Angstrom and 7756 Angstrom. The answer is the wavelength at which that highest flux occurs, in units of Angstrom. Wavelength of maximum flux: 7737 Angstrom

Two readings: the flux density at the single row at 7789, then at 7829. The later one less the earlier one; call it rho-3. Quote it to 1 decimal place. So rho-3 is -1.4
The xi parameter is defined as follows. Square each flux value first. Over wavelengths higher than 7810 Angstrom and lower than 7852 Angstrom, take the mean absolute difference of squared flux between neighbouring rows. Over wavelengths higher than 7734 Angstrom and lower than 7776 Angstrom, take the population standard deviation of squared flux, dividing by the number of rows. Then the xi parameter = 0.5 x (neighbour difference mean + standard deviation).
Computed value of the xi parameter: 12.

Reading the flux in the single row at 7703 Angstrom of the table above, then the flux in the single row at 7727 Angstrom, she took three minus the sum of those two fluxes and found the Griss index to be -40.0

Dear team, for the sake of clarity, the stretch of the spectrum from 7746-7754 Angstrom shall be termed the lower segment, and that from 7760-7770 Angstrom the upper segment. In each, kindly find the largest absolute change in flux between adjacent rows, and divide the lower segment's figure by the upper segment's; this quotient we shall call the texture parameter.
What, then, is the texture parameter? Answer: 3.00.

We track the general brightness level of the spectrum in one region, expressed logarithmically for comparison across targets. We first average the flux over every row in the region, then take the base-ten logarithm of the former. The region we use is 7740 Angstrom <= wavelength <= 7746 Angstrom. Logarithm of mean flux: 1.33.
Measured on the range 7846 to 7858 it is 1.33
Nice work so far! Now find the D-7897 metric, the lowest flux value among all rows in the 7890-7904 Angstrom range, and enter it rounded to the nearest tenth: 20.4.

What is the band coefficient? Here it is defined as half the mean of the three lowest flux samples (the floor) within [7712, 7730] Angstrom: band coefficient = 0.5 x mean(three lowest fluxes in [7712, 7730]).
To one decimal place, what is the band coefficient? 10.7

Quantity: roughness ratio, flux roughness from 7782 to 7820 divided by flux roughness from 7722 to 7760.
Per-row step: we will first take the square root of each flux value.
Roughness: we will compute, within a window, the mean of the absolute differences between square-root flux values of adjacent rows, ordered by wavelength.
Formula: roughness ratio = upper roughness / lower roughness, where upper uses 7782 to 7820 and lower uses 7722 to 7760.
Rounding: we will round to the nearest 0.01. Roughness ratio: 0.72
